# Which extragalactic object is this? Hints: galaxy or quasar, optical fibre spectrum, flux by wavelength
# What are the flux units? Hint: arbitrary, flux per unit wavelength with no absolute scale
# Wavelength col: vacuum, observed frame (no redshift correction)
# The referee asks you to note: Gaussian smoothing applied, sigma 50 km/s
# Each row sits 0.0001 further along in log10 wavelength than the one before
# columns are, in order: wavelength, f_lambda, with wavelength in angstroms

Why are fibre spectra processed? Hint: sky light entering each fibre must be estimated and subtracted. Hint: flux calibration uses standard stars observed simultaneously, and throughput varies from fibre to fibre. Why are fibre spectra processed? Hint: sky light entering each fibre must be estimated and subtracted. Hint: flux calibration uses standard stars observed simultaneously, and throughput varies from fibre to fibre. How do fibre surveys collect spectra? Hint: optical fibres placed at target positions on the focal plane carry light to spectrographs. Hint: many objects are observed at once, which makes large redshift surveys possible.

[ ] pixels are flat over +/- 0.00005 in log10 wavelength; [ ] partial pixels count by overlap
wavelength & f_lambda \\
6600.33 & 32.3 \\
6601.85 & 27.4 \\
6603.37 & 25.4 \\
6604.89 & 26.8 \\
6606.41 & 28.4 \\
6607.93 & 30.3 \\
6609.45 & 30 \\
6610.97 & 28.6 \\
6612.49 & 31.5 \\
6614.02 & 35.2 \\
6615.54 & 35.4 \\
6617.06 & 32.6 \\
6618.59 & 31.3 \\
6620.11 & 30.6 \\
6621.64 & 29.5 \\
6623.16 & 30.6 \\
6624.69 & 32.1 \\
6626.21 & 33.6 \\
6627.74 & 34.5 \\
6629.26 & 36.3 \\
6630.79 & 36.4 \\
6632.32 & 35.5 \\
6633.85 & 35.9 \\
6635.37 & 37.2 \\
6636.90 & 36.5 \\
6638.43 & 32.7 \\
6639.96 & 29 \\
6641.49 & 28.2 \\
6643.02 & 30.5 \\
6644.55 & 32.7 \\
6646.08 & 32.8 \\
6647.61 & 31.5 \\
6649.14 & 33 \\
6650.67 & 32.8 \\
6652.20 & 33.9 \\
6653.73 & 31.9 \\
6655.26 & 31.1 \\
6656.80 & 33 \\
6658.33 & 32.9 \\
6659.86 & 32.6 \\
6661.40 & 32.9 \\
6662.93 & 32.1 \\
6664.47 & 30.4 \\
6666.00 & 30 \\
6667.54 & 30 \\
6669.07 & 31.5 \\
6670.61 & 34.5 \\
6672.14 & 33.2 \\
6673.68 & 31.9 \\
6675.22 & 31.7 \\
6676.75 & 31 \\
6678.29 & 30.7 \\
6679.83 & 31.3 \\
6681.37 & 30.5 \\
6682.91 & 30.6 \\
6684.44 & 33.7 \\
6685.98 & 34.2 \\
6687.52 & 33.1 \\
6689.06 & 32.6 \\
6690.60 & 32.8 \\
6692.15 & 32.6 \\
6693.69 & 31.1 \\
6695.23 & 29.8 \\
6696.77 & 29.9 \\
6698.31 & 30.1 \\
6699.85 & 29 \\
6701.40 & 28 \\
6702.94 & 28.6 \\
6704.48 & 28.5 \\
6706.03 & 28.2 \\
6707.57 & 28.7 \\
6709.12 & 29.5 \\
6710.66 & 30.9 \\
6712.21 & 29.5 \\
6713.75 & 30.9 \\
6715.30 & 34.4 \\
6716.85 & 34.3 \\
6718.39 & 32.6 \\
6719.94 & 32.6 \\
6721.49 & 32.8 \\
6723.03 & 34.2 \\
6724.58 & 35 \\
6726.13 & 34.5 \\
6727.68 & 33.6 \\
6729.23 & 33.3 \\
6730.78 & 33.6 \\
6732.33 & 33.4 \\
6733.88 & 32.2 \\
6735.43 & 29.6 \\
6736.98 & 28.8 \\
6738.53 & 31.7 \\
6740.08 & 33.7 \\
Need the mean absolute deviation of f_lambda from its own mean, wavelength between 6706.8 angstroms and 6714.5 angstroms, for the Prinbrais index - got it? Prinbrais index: 0.8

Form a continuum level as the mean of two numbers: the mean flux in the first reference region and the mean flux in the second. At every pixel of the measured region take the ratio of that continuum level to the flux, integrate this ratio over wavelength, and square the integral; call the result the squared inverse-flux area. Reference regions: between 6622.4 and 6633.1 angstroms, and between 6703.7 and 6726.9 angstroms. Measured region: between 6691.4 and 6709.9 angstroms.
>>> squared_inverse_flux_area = 429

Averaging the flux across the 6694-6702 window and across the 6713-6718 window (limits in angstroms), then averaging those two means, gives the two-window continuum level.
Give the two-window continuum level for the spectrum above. 31.3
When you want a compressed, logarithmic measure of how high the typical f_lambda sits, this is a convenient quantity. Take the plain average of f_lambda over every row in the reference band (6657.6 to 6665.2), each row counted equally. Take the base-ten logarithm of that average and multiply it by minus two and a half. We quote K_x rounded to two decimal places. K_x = -3.77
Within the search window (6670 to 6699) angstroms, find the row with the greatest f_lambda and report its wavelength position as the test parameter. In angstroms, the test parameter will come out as 6670.61 angstroms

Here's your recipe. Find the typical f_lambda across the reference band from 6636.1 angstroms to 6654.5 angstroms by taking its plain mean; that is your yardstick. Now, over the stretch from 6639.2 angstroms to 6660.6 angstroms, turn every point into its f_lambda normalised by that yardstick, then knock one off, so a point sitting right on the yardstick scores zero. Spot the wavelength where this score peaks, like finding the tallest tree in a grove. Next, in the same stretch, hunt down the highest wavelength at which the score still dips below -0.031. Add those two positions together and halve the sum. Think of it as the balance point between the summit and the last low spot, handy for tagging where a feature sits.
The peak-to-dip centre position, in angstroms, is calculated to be 6653.7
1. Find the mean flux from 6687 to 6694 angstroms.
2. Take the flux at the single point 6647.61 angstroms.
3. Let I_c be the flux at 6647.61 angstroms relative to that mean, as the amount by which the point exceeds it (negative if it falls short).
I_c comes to -1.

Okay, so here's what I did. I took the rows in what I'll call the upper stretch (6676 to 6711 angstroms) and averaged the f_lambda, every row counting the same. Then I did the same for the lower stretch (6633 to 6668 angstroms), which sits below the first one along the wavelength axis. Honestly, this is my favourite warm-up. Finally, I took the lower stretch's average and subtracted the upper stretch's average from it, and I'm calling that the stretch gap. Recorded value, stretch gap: 1.7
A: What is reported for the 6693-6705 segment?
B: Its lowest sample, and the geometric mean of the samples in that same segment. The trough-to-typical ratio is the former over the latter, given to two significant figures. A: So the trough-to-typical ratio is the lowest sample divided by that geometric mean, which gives 0.95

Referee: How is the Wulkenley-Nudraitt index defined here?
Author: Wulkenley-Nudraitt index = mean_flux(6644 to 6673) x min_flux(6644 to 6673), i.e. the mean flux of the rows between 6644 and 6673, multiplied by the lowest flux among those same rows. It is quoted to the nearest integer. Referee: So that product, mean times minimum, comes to 968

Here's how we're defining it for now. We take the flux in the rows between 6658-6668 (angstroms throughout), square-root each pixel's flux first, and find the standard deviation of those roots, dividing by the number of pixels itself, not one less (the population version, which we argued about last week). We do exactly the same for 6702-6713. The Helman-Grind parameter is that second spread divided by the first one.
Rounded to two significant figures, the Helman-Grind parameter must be 0.70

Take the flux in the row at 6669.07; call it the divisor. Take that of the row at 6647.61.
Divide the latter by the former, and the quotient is 1.00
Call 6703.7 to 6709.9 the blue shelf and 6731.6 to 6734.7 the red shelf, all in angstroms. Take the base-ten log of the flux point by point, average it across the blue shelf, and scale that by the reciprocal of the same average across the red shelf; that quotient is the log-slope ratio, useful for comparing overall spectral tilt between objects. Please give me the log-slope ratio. 0.96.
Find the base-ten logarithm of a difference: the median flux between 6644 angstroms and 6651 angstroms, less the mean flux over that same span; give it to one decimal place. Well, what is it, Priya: -0.6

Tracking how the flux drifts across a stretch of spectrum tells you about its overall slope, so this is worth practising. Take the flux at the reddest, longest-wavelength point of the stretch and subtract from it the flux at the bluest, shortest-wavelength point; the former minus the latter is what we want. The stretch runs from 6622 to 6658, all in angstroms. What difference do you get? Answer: 2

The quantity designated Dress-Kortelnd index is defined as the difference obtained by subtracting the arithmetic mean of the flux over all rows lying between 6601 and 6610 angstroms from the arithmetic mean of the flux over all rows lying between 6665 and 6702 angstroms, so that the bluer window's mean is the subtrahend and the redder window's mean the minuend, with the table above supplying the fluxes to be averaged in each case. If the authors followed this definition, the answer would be 3.4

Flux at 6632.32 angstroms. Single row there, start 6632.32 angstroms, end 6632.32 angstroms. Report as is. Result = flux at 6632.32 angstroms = 35.5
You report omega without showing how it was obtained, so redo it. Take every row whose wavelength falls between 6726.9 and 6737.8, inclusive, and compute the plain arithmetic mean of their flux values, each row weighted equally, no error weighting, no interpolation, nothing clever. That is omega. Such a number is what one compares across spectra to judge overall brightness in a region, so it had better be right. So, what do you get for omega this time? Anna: 32.1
